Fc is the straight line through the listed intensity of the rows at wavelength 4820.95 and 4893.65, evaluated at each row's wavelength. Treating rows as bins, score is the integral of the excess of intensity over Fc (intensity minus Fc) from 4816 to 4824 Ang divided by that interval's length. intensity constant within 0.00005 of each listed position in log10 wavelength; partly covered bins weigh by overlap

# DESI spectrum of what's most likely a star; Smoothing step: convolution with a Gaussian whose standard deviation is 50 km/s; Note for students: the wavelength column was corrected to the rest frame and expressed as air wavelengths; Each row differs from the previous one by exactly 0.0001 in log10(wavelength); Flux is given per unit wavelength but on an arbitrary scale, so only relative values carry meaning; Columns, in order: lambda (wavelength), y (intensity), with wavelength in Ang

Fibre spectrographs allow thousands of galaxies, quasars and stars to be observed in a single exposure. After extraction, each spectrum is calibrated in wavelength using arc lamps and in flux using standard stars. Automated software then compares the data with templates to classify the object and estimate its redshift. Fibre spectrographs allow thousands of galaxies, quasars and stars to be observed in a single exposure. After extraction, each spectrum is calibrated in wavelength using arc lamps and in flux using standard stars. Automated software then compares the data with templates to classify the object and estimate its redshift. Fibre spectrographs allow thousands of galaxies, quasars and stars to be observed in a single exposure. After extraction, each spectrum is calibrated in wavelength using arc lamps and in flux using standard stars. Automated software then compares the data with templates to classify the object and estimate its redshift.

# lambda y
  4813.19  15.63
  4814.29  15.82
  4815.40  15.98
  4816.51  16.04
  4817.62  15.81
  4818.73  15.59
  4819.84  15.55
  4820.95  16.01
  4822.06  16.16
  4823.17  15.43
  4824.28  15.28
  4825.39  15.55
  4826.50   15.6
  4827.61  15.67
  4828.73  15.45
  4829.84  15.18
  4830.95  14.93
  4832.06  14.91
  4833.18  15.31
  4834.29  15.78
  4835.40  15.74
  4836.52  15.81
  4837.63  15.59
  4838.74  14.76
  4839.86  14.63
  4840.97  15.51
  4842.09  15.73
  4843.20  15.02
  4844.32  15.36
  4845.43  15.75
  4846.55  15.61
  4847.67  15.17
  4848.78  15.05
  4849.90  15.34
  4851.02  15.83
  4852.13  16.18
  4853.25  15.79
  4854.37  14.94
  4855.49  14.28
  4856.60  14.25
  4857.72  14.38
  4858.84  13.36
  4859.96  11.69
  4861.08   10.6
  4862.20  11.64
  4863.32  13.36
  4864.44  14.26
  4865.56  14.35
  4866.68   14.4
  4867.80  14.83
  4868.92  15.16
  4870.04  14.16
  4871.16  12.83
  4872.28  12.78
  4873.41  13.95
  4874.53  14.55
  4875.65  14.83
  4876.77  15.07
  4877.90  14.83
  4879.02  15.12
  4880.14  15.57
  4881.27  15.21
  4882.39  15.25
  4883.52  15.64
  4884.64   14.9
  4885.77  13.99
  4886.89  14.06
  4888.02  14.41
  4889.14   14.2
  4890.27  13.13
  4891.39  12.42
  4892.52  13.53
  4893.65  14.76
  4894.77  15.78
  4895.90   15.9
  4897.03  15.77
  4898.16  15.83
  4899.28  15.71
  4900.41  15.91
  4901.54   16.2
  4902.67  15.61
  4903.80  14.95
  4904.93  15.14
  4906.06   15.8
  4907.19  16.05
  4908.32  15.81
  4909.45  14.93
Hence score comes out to -0.2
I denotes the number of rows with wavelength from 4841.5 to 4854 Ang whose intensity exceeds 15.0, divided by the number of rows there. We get 1.00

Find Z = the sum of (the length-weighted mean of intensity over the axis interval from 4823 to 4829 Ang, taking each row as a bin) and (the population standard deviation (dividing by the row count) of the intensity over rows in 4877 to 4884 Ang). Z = 15.8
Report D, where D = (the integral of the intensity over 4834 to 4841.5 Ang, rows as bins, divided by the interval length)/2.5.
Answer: 6.2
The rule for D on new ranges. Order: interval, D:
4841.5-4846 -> 6.2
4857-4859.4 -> 5.5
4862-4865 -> 5.3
